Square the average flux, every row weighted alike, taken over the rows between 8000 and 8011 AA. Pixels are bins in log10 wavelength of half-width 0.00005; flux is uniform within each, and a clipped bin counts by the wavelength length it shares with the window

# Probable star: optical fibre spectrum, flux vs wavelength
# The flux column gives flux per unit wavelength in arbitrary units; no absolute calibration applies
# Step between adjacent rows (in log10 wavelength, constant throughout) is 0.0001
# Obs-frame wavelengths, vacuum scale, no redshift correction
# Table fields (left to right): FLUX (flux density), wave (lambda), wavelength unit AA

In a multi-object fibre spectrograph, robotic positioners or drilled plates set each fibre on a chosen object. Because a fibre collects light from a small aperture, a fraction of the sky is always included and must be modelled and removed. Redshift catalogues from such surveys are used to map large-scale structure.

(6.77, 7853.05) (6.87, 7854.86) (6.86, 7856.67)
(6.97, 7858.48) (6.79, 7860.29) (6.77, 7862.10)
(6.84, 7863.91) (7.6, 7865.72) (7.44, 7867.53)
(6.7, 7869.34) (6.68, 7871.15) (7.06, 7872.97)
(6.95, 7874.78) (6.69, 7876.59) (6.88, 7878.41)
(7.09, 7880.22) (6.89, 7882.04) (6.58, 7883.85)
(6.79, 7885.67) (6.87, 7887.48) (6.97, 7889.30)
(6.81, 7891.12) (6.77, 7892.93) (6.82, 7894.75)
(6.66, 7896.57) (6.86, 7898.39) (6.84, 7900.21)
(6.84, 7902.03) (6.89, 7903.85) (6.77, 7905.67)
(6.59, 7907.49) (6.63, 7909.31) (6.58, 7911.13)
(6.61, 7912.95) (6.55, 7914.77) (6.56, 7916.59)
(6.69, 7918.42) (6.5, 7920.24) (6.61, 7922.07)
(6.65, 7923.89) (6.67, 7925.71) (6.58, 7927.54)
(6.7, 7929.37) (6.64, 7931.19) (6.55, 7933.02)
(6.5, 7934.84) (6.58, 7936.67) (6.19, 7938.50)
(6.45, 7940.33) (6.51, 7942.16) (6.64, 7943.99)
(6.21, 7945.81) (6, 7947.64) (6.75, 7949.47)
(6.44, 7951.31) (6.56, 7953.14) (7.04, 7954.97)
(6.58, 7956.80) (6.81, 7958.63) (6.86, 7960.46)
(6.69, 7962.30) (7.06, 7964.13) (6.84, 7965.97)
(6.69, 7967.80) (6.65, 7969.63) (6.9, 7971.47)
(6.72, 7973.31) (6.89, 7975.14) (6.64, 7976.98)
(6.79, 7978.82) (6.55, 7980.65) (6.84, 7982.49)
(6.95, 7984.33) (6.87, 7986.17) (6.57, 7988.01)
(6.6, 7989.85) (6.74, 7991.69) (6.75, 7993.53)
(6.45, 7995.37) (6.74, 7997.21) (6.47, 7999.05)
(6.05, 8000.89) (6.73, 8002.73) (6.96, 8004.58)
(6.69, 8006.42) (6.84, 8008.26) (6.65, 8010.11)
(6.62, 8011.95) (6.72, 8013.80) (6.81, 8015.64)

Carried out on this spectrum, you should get 44.3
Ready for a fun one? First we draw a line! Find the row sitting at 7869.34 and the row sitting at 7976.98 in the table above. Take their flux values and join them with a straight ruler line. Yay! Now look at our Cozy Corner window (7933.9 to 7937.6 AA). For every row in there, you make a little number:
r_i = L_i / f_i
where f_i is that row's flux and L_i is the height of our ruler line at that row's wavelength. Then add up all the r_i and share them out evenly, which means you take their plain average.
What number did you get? 1.02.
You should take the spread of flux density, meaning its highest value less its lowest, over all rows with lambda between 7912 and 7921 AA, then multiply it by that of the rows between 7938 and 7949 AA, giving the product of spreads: 0.12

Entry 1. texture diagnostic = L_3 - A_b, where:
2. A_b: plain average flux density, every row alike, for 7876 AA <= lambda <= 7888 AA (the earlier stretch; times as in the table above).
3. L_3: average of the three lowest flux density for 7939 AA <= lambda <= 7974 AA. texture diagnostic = -0.61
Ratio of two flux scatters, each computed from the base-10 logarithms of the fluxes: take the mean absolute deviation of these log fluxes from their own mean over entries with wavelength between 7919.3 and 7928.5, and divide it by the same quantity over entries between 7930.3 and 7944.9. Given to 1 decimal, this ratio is 0.5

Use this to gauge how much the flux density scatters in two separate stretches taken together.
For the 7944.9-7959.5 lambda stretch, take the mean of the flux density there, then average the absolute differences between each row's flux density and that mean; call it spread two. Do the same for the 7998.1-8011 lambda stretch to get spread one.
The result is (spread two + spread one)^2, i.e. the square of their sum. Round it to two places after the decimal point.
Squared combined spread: 0.21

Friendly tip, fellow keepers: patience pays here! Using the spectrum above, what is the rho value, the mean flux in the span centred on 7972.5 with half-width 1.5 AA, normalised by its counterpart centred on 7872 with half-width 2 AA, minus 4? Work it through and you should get -3.01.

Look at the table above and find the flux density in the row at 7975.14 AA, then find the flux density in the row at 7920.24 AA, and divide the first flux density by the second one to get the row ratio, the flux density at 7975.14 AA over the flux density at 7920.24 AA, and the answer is 1.06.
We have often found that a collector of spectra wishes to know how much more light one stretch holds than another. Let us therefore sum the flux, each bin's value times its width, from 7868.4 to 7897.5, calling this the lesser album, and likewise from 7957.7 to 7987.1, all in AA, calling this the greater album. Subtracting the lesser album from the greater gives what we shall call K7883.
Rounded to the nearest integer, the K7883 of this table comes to 1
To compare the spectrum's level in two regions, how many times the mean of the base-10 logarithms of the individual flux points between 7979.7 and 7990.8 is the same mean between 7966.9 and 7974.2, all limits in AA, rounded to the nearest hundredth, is 1.00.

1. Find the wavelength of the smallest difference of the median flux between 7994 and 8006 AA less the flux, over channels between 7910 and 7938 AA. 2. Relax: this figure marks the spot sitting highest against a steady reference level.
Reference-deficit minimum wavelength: 7929.37 AA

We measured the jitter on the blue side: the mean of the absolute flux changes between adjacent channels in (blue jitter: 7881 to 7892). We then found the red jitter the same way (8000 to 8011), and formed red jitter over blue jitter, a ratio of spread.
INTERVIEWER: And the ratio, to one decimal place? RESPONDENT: 1.8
